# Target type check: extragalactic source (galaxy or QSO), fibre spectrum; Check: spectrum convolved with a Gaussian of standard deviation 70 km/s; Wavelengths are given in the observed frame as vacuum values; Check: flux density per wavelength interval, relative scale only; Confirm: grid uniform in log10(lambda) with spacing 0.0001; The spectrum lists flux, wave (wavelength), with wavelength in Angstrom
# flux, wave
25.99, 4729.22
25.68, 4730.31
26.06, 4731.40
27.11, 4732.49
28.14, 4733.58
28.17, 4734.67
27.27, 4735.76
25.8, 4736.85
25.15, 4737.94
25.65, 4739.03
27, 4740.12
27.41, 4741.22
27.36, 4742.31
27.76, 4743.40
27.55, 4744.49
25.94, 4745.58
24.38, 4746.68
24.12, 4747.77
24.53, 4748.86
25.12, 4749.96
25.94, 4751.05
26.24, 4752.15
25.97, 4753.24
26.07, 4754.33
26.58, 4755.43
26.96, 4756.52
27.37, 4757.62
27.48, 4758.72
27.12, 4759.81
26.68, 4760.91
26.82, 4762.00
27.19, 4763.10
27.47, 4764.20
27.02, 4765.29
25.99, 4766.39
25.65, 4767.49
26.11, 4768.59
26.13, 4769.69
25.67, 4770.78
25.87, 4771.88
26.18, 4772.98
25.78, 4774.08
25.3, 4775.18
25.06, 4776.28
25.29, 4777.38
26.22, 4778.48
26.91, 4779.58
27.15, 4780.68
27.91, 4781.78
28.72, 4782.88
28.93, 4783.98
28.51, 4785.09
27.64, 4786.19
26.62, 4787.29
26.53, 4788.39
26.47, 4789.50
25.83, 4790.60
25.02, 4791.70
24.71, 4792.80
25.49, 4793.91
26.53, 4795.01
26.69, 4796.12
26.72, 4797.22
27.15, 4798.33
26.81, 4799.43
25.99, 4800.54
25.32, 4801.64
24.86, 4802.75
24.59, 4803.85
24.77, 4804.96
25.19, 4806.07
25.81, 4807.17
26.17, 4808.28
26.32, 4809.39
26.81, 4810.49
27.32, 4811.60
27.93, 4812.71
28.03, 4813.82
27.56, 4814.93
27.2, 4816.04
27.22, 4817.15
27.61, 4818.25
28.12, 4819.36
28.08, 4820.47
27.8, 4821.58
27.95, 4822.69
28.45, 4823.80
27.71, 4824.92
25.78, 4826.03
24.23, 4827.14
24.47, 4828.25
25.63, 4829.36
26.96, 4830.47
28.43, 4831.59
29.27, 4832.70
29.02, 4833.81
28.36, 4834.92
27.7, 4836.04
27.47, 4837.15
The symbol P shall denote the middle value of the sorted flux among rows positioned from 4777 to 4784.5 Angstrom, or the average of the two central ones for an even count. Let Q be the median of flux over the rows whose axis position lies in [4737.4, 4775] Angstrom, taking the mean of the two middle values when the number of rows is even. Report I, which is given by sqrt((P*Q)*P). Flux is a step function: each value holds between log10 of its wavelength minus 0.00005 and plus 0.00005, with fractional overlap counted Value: 139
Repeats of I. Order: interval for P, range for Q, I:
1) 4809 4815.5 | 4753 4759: 142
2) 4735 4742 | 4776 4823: 136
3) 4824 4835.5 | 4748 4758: 140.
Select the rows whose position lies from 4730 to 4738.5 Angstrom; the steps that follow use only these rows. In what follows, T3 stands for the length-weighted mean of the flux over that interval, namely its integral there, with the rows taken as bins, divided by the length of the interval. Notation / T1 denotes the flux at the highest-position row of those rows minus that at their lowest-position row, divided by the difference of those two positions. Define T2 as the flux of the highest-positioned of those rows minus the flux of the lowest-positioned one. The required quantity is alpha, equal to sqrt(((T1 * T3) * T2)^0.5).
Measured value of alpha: 1.00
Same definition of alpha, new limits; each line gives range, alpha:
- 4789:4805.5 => 1.48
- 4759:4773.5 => 1.15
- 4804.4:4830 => 0.95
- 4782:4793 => 2.57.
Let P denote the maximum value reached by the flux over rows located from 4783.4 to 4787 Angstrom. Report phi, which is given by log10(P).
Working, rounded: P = 28.93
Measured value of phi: 1.46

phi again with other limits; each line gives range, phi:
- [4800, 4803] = 1.41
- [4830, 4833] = 1.47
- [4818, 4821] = 1.45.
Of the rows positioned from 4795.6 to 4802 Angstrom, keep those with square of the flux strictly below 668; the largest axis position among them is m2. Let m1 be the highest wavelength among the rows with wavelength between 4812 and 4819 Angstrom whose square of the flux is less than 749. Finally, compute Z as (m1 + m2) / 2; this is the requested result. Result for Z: 4809.4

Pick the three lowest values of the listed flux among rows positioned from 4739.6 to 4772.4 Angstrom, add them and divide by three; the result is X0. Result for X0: 24.3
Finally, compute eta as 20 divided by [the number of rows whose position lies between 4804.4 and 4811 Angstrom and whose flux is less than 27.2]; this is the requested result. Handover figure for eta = 3.3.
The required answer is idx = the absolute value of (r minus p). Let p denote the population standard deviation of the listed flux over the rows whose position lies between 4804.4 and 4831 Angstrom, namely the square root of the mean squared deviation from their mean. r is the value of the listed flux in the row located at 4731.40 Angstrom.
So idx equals 24.8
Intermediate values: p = 1.24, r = 26.06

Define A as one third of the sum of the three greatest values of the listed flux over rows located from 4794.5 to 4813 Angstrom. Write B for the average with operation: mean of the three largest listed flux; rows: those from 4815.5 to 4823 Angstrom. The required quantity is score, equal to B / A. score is 1.02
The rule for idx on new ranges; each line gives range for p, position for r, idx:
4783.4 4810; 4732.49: 26.0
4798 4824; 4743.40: 26.6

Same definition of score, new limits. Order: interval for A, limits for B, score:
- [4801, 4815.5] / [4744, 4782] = 0.99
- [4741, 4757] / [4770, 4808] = 1.04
